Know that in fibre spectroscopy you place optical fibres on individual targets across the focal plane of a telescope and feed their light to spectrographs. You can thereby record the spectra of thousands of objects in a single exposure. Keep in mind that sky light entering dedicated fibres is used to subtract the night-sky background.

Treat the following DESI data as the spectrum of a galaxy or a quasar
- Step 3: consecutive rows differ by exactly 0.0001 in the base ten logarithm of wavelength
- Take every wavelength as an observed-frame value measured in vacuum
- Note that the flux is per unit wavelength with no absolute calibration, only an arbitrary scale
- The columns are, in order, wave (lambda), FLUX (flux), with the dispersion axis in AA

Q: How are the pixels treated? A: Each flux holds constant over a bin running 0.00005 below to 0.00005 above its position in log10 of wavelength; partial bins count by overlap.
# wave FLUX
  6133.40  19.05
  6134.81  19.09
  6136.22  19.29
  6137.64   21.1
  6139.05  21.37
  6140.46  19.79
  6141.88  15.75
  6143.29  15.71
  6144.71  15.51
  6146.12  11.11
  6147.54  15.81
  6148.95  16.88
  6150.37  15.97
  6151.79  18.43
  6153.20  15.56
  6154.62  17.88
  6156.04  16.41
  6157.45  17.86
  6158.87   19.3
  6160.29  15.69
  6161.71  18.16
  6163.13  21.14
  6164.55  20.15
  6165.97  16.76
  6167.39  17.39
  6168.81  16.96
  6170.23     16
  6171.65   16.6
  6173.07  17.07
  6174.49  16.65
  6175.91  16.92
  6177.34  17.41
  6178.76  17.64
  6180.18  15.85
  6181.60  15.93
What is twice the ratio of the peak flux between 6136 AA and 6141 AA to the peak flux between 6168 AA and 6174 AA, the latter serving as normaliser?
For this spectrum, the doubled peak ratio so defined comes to 2.5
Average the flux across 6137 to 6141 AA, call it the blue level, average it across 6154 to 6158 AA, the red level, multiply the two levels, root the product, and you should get 19.0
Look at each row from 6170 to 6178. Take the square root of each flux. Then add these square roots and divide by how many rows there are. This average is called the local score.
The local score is 4.10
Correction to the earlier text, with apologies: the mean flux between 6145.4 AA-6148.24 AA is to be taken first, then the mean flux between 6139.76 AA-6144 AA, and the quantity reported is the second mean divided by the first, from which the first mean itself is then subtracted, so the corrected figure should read -12.2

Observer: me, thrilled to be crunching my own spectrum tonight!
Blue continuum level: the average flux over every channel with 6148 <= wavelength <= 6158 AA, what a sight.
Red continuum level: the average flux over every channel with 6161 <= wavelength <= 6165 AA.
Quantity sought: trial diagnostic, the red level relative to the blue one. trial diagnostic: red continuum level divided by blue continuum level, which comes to 1.166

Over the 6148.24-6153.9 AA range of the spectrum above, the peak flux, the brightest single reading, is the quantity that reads 18.43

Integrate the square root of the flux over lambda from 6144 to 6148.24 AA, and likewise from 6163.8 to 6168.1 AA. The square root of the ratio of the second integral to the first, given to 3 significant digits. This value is 1.07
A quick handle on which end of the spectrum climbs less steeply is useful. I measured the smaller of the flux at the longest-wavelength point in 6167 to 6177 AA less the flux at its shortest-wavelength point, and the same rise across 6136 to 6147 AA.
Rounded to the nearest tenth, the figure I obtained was -8.2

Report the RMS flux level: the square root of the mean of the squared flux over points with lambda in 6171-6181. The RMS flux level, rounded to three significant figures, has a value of 16.9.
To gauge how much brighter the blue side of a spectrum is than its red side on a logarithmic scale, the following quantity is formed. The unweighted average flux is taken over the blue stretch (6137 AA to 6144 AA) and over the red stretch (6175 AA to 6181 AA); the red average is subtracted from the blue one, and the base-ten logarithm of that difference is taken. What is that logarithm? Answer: 0.25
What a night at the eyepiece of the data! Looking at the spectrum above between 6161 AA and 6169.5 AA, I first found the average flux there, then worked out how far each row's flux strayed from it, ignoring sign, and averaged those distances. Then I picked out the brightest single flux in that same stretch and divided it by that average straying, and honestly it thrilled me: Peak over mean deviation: 14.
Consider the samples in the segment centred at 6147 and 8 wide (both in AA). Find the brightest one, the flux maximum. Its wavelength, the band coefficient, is 6148.95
